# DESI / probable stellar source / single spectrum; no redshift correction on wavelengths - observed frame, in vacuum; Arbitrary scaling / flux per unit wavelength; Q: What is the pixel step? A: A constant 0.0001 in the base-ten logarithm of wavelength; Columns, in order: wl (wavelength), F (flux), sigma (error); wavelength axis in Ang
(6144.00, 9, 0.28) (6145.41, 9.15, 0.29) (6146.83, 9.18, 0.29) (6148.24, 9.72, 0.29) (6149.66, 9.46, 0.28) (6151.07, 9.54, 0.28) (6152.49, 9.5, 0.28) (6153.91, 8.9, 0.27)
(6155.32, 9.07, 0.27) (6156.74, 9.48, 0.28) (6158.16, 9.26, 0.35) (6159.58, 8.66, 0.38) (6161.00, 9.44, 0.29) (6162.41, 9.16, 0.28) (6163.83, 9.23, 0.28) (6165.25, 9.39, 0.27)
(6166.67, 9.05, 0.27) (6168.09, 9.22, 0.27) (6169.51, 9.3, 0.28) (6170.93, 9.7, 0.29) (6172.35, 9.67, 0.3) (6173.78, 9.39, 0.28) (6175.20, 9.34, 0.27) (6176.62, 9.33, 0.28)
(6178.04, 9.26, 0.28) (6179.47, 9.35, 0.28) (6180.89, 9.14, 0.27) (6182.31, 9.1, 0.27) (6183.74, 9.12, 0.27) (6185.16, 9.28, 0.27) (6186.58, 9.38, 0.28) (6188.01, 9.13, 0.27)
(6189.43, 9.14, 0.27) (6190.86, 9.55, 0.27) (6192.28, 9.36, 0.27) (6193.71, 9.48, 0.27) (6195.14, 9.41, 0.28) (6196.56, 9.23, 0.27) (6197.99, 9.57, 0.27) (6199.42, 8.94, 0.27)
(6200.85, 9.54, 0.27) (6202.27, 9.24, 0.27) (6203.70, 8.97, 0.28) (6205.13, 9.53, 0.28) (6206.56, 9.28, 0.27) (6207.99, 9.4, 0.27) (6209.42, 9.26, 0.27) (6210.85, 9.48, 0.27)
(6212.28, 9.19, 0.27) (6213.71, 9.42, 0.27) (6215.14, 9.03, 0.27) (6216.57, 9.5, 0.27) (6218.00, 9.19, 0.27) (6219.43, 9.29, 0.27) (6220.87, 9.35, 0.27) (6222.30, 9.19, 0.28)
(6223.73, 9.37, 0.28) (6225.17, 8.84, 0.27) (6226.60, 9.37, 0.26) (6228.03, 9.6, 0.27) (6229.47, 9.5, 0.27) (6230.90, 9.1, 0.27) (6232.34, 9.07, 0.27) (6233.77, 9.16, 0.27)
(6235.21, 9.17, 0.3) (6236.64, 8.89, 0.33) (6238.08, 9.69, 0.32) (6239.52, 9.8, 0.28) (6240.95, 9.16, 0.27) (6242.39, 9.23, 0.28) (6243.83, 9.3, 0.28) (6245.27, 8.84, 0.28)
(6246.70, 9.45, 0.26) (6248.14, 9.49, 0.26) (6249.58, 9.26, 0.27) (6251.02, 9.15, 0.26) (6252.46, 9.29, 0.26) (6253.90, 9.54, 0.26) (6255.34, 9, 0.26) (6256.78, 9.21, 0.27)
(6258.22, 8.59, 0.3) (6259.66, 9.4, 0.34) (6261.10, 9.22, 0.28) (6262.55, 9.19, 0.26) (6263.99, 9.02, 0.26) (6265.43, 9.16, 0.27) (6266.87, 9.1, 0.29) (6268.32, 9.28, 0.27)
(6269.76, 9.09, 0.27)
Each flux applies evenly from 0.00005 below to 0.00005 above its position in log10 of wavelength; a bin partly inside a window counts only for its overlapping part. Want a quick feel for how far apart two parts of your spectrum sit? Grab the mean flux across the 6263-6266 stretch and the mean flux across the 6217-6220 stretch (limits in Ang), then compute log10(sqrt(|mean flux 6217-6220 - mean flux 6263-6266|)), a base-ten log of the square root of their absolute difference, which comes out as -0.4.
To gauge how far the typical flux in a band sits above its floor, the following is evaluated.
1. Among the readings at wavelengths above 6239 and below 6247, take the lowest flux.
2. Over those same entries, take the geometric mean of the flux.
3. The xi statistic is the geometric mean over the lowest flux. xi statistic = 1.05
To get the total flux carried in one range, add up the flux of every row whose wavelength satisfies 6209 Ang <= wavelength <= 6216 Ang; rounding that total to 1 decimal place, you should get 46.4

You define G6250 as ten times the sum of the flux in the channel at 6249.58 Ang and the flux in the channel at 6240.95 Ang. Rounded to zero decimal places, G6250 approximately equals 184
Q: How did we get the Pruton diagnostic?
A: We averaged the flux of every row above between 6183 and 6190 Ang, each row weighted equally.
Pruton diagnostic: 9.21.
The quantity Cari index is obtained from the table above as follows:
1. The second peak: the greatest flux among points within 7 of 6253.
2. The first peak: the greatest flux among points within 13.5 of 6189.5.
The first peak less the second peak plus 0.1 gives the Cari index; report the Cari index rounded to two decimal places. 0.13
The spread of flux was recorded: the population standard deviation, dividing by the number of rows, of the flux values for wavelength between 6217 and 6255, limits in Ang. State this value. 0.236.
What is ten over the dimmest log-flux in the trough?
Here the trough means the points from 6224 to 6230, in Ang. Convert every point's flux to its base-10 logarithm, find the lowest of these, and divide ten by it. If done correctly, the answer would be 10.57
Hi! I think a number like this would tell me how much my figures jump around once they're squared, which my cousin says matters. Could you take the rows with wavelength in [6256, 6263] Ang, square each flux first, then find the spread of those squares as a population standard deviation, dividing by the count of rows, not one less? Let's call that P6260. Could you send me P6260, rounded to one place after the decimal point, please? 5.0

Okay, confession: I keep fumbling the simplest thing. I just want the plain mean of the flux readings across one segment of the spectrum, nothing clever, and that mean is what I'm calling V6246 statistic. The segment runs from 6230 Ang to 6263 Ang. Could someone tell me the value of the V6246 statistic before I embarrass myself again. 9.23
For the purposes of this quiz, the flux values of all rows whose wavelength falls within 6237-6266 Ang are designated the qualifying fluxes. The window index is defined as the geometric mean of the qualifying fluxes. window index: 9.25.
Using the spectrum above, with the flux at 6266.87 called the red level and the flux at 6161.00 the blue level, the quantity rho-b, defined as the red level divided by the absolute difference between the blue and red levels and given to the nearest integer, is 27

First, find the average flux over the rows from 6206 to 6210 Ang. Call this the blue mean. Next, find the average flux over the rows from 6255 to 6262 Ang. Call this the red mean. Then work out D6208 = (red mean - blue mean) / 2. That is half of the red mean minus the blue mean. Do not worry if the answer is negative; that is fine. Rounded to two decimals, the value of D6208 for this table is -0.11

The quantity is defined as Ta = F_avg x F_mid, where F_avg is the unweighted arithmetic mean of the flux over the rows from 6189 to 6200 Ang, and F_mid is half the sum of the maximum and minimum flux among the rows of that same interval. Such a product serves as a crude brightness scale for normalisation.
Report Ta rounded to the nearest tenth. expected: 86.4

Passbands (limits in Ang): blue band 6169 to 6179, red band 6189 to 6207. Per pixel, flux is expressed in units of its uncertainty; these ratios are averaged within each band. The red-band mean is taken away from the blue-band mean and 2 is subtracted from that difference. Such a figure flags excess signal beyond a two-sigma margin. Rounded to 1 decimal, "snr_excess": -2.9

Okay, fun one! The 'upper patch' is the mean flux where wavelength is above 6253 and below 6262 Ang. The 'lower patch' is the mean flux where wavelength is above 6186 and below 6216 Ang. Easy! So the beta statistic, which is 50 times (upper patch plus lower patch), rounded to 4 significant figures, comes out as 923.5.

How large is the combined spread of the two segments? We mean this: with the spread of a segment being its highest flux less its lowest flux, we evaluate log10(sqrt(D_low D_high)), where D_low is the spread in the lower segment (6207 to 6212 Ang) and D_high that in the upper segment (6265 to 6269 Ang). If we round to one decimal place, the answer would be -0.7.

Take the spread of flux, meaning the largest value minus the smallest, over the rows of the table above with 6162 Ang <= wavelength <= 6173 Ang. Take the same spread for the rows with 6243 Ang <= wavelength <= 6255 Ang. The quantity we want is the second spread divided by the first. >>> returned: 1.1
